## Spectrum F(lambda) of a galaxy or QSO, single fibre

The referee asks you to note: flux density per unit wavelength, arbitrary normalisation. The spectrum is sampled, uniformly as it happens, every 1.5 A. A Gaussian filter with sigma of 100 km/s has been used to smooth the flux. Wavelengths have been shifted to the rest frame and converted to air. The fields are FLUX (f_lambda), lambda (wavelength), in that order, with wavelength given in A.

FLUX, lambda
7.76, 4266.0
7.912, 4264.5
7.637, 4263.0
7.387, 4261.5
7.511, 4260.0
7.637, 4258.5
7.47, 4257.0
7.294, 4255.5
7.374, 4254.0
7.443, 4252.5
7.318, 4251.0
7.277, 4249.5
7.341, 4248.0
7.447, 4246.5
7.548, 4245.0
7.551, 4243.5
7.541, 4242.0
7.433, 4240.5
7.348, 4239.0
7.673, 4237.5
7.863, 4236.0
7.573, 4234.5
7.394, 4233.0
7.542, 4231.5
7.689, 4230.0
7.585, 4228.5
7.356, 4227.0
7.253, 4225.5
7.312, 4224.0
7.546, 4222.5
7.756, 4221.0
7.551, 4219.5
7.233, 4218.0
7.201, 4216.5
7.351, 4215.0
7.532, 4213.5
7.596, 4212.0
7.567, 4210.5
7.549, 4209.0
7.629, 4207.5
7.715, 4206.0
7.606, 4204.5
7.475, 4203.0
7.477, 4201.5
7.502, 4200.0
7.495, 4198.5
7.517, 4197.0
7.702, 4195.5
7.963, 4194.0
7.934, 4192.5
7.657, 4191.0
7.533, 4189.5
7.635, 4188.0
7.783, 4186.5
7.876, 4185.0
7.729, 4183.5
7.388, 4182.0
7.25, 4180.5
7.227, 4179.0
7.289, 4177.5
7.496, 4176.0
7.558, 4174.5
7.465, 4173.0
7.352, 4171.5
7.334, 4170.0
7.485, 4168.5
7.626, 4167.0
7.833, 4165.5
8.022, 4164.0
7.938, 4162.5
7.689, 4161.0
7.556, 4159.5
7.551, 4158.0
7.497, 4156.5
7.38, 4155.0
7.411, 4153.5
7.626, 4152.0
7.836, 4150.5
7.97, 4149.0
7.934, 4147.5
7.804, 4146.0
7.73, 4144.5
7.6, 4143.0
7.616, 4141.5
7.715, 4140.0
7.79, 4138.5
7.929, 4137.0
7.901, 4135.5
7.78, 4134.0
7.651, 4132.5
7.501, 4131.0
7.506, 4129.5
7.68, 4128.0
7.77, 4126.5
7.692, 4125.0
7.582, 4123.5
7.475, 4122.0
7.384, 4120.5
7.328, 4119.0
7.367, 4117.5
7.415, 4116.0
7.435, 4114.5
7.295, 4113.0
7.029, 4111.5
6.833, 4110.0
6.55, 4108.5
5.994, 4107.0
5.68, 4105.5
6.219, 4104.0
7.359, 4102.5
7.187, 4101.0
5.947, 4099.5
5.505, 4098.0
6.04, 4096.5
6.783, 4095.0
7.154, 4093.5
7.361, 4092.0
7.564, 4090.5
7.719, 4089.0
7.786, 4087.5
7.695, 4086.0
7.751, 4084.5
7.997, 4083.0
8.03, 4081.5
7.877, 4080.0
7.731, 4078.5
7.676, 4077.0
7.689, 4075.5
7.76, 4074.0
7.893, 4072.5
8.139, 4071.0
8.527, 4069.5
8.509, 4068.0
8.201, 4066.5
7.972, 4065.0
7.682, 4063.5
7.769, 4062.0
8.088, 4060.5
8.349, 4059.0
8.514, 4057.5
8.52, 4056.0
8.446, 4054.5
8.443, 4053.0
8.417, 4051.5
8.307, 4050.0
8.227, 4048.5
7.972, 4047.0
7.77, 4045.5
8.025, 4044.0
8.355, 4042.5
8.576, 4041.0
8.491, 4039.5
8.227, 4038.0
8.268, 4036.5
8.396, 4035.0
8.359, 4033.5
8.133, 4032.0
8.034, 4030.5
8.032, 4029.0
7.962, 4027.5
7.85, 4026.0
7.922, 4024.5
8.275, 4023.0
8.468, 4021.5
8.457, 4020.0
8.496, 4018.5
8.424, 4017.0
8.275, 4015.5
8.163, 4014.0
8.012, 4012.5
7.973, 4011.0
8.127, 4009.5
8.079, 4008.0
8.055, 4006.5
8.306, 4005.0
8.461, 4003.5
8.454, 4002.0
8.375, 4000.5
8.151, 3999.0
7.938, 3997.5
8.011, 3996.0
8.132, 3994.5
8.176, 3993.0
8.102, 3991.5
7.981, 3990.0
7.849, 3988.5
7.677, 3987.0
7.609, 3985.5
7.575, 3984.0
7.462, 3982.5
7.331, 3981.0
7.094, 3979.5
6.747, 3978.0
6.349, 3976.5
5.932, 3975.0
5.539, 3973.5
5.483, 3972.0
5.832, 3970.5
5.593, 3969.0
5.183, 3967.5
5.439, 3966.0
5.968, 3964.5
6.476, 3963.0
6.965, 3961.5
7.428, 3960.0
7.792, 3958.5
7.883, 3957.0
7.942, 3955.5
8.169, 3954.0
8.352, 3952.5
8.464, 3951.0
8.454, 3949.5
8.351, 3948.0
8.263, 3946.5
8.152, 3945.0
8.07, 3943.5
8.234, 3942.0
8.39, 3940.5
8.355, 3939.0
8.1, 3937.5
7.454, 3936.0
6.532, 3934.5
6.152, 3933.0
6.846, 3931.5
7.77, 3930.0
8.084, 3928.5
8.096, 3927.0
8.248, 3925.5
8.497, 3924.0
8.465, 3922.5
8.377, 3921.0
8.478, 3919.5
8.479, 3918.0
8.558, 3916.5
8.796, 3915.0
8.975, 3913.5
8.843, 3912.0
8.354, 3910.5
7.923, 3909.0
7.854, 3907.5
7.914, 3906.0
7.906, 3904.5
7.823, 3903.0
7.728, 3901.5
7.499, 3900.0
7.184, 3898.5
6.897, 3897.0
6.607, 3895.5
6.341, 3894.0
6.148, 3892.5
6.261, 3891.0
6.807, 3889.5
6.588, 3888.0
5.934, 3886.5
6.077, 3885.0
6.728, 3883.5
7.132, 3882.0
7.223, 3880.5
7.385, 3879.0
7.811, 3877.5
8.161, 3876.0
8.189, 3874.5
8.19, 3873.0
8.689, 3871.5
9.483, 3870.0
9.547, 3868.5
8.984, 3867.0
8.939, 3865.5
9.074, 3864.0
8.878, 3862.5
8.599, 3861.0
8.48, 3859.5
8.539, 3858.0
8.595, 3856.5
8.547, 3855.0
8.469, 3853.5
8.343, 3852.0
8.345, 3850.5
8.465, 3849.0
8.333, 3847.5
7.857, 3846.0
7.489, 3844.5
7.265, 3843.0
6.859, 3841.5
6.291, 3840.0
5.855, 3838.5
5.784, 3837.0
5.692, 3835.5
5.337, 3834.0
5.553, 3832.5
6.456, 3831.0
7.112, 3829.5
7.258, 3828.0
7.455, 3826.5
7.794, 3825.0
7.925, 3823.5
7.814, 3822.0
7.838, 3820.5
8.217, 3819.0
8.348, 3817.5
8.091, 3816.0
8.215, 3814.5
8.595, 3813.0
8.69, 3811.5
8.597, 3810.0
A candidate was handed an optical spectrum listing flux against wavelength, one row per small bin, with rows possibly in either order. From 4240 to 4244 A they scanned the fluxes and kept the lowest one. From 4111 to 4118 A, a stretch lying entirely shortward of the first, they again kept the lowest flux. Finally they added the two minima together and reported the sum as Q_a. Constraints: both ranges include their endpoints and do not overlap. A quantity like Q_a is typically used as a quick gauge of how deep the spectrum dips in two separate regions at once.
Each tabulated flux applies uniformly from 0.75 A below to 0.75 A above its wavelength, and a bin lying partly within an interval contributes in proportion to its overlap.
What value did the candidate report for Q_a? 14.5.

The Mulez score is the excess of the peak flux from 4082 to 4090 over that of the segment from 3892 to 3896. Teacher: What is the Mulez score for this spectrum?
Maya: 1.4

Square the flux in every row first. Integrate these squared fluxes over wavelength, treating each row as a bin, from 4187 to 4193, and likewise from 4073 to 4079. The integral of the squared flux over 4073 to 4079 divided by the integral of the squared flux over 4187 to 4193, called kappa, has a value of 1.01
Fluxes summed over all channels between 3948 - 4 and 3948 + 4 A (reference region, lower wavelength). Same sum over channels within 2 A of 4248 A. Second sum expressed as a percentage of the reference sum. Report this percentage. 53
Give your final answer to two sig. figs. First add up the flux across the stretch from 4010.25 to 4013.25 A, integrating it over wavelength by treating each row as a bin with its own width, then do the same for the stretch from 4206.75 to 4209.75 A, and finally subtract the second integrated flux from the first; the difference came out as 1.2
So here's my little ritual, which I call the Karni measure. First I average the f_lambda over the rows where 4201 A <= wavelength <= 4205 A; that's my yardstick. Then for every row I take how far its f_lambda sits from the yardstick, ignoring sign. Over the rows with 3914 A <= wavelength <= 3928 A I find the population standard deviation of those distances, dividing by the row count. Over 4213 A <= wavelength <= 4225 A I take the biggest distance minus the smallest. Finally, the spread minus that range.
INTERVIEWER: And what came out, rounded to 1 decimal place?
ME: -0.1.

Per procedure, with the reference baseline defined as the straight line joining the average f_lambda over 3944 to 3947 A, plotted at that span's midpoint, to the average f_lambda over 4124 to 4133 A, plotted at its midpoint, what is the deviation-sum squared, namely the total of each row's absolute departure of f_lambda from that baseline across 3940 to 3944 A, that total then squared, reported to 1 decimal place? 0.1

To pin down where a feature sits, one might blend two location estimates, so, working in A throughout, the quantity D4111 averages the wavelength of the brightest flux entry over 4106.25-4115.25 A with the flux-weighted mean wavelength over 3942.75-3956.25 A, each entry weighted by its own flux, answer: 4032.0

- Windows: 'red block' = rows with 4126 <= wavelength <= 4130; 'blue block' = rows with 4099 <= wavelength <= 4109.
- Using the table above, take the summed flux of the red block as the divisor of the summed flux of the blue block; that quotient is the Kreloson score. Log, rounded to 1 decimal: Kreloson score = 2.0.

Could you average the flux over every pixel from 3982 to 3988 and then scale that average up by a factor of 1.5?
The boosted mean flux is 11.4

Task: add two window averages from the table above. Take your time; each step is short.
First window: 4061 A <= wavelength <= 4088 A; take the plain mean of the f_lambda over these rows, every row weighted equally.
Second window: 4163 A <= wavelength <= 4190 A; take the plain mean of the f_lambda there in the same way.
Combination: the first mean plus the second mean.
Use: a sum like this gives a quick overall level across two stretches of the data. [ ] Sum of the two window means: 15.5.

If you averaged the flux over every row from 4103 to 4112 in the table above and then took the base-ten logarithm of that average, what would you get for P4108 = 0.81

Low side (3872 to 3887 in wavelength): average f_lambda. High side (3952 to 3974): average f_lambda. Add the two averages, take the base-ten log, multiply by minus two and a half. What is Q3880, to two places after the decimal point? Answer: -2.86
